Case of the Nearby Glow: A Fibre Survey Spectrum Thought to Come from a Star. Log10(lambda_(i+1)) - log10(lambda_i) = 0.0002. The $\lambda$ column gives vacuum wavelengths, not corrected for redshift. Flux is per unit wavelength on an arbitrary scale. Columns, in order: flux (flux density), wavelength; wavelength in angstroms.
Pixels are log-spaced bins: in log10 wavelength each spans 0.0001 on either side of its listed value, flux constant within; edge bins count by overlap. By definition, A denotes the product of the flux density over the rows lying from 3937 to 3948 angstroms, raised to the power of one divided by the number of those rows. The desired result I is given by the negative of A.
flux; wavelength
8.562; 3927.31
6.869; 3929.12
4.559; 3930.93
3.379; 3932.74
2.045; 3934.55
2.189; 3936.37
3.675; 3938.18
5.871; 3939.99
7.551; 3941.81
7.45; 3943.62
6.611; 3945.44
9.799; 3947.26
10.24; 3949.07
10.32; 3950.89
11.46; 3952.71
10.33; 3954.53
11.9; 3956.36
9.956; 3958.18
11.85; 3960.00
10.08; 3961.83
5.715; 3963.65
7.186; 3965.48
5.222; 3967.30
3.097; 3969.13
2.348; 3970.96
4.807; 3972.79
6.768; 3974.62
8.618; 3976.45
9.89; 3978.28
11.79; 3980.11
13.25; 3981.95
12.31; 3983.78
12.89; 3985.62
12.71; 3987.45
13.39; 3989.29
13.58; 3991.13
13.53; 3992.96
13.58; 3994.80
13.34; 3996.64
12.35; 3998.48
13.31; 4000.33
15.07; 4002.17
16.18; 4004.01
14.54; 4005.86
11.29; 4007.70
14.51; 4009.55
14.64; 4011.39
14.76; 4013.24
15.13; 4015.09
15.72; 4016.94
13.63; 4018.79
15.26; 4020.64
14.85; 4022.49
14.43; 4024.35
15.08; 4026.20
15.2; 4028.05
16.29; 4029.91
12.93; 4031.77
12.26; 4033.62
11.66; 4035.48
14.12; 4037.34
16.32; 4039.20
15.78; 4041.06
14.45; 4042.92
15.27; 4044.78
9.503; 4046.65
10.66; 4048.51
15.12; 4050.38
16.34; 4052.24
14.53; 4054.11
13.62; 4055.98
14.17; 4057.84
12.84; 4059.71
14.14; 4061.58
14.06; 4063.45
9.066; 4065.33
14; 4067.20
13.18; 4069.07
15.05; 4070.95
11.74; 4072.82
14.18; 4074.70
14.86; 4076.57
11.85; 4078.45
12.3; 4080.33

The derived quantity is -6.5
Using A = 6.5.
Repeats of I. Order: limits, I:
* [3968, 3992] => -8.5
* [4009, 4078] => -13.9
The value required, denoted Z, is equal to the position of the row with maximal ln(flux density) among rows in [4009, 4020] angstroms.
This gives 4016.94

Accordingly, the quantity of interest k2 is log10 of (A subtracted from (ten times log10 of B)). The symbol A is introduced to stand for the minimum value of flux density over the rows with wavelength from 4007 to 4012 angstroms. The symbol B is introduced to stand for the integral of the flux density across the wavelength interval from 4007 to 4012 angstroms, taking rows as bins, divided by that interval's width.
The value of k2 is -1.8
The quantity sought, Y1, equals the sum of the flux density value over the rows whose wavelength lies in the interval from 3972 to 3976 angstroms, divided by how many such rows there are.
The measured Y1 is 5.8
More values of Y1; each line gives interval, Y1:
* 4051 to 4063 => 14.3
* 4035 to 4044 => 14.5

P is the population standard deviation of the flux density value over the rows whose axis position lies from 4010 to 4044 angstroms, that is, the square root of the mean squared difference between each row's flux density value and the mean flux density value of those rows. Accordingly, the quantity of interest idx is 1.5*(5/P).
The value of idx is 6.0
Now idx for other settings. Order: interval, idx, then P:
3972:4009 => 2.8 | 2.7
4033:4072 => 3.8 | 2.0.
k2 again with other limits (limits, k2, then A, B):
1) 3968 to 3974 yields 0.5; 2.348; 4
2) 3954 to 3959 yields -0.4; 9.956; 11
